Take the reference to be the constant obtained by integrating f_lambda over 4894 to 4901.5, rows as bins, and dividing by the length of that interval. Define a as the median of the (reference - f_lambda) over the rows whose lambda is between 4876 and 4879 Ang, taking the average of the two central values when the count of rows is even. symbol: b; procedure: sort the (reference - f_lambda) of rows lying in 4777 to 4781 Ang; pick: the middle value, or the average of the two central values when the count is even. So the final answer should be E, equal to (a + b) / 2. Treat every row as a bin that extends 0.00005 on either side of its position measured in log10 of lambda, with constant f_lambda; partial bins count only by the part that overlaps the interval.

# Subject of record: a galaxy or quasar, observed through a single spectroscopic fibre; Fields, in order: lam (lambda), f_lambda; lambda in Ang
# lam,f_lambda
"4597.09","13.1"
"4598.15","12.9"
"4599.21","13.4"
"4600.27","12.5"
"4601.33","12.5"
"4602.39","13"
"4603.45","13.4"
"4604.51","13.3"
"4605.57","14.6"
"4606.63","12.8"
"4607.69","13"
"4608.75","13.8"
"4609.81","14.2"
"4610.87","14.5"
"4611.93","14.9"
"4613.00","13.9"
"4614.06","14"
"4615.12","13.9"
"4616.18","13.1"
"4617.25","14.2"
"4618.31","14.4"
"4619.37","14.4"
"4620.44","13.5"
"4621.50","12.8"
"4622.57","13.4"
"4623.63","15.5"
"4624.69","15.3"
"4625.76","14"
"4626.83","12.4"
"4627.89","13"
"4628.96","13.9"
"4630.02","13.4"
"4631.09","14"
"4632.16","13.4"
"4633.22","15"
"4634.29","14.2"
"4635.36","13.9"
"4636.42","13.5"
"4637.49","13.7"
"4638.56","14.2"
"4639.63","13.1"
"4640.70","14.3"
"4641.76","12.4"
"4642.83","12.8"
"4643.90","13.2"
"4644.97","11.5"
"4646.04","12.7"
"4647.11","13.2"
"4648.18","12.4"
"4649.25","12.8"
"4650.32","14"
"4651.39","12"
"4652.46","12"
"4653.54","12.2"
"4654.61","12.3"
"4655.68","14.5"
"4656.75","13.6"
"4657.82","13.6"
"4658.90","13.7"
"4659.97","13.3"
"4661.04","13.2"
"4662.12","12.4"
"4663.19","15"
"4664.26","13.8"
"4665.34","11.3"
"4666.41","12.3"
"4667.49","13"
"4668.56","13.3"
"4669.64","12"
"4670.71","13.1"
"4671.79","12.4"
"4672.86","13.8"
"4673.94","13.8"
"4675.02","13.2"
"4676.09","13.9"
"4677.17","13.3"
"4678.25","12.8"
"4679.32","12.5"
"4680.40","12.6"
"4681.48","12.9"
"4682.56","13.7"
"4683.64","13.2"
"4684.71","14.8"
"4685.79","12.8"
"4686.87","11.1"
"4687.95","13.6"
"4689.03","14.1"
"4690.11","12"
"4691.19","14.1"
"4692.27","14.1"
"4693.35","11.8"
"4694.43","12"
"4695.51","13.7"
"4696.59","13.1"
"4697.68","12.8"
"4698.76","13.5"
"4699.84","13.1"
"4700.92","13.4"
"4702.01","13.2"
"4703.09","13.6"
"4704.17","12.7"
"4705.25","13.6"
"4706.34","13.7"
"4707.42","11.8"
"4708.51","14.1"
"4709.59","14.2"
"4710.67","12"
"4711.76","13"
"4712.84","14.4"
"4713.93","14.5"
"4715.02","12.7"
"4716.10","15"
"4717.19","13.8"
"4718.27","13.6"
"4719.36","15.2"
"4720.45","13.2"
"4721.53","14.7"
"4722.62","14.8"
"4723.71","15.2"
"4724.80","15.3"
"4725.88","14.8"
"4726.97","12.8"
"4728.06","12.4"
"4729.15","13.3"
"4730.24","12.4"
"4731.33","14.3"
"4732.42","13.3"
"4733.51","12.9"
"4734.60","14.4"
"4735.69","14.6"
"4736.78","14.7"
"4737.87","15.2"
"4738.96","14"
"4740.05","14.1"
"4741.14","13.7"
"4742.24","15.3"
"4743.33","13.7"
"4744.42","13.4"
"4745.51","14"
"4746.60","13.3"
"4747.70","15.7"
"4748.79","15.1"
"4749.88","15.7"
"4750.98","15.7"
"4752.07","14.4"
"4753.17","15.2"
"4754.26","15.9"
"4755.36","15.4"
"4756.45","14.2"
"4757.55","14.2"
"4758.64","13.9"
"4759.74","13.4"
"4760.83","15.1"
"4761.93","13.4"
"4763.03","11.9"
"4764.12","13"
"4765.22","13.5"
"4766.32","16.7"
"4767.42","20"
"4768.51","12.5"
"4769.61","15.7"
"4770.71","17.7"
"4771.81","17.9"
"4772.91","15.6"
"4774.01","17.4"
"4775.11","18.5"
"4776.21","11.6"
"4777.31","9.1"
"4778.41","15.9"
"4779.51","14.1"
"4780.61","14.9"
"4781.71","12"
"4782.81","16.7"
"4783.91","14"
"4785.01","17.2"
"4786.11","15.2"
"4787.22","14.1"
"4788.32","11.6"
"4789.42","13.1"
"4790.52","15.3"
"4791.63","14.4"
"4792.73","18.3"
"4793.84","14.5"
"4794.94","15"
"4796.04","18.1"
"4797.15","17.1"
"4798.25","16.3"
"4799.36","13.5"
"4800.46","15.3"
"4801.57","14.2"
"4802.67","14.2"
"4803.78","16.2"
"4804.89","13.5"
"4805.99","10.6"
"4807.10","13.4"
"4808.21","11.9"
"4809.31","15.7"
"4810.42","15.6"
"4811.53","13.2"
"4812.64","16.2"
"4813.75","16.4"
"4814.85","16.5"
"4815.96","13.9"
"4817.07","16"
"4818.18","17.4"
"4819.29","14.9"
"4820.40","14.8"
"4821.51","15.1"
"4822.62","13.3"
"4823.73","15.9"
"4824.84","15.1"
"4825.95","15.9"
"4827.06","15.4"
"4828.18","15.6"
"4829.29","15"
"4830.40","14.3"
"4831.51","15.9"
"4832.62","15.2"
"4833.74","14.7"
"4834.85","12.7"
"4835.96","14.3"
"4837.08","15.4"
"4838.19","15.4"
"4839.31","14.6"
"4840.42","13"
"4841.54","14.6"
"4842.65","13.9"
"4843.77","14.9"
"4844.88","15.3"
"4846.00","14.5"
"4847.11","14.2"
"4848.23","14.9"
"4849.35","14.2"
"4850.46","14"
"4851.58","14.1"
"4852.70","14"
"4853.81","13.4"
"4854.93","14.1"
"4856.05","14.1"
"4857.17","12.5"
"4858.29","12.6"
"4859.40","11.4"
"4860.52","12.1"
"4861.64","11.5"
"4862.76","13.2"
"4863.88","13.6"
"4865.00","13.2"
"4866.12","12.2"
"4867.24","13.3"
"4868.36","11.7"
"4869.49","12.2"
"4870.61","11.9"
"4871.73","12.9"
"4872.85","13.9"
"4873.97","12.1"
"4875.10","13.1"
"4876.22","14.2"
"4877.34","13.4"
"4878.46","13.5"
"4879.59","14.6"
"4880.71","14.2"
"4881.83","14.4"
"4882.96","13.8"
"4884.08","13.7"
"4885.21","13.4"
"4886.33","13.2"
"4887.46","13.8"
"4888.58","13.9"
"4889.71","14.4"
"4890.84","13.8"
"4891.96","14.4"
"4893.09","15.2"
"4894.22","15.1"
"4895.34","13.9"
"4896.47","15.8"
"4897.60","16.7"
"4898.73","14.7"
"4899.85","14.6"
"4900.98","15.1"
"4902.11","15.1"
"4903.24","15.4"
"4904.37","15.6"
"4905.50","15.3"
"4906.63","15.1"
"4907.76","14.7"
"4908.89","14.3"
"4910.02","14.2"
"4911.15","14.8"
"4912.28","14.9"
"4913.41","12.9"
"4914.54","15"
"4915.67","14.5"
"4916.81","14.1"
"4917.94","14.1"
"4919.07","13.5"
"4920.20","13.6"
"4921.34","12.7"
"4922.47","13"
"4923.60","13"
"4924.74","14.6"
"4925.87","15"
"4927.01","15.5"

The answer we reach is 1.1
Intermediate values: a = 1.6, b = 0.6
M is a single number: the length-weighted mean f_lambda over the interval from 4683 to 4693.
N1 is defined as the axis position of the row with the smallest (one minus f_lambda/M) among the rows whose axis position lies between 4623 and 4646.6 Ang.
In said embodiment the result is 4623.63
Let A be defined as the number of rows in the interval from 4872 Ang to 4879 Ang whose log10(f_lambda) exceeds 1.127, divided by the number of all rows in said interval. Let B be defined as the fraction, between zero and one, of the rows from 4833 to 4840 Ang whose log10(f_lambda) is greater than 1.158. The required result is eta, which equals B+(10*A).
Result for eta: 7.3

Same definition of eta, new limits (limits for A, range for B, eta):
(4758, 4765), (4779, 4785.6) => 7.2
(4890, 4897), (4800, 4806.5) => 10.3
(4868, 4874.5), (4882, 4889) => 1.7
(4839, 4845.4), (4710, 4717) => 8.8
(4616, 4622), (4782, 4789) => 7.2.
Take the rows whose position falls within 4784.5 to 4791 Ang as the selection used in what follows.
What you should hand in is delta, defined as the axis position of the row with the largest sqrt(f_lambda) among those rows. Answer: 4785.01 Ang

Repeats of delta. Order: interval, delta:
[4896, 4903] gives 4897.60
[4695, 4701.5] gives 4695.51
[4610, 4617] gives 4611.93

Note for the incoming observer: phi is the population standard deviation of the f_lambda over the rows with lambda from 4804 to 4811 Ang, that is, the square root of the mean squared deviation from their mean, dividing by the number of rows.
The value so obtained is 1.8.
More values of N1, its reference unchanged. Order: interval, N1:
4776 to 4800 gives 4792.73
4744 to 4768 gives 4767.42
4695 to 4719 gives 4716.10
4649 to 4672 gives 4663.19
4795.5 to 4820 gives 4796.04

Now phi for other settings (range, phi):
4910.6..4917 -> 0.7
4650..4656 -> 1.0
